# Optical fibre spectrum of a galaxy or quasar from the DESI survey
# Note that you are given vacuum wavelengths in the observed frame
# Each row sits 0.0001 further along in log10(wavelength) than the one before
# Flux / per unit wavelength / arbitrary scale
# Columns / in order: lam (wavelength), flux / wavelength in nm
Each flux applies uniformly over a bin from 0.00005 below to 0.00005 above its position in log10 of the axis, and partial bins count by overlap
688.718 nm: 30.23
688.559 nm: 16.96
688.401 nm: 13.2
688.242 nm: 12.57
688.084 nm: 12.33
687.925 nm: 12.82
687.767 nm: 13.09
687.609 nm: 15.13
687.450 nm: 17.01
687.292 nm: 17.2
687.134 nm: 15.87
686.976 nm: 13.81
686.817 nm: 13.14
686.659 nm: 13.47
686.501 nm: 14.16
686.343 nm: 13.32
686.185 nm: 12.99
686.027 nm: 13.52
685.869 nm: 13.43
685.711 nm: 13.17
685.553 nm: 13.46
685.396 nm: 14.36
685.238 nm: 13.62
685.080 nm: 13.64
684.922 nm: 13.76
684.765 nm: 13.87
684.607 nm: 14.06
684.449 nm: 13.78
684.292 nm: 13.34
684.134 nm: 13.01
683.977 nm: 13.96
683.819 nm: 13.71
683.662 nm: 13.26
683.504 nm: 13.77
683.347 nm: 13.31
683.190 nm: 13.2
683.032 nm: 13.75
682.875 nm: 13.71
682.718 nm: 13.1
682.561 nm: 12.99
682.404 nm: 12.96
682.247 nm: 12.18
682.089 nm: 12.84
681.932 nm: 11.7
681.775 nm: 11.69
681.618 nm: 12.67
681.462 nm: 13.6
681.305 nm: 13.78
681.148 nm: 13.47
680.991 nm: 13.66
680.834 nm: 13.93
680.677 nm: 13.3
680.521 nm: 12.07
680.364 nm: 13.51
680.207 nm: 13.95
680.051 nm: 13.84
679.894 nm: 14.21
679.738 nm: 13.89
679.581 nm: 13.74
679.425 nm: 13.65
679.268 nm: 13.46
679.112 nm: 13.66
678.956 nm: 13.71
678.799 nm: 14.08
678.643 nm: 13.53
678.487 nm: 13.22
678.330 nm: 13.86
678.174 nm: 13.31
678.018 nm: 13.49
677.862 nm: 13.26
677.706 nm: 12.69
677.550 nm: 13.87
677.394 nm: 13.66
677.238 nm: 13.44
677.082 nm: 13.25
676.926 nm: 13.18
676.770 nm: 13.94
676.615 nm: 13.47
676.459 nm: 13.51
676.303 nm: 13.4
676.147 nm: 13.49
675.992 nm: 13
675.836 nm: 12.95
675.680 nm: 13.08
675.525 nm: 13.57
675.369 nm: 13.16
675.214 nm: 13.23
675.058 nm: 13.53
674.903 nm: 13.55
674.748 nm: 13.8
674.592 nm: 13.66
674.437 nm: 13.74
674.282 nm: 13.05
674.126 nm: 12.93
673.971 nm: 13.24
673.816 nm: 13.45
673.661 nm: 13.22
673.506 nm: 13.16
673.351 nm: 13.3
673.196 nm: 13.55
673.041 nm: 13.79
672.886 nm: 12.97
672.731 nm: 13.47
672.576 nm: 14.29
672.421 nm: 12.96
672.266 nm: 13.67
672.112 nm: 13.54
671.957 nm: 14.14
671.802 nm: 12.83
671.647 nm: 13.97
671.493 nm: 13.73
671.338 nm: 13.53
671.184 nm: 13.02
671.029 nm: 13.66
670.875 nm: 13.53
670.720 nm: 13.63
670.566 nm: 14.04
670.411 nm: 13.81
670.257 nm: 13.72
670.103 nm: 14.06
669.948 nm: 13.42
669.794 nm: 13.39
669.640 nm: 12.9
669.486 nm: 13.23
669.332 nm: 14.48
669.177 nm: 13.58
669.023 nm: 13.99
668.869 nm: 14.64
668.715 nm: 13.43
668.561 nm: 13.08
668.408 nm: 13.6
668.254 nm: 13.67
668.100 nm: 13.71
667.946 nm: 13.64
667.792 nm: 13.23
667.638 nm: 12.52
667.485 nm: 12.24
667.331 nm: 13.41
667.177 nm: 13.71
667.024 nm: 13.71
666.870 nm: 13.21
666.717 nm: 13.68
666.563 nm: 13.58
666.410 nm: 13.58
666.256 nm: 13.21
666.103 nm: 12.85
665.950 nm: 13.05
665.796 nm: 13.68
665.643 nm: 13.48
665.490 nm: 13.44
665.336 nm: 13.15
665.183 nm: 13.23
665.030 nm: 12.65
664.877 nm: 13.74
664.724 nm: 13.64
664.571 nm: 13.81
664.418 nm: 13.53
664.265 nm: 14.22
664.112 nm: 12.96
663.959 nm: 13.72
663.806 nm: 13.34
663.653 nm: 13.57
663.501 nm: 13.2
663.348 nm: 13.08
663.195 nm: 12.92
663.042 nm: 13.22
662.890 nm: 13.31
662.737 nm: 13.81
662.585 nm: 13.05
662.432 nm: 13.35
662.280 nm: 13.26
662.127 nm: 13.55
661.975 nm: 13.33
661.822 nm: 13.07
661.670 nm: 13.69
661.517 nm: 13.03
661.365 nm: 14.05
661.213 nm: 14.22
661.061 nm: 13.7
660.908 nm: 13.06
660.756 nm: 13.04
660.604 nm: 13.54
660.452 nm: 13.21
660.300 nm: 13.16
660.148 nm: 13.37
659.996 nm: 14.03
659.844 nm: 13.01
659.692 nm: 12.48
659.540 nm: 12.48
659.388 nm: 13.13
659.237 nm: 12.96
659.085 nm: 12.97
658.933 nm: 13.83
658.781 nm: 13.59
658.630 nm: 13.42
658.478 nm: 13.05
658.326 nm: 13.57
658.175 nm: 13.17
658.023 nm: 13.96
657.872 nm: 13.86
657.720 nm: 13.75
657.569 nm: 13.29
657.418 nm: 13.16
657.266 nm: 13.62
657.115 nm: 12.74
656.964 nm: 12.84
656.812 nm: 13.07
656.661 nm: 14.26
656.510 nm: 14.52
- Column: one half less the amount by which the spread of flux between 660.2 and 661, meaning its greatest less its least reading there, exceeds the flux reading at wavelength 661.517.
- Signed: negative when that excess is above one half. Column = 13.0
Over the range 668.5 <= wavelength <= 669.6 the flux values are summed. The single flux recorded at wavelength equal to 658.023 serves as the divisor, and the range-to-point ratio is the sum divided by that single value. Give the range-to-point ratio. 6.91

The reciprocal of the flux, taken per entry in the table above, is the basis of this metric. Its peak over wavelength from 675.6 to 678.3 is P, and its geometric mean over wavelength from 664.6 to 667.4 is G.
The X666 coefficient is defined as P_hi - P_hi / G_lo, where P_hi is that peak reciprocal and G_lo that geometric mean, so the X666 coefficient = -0.98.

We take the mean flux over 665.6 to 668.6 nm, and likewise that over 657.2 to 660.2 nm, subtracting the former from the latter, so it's -0.01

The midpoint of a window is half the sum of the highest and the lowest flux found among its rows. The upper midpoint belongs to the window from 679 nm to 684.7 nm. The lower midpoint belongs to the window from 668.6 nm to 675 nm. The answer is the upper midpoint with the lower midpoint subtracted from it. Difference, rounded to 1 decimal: -0.8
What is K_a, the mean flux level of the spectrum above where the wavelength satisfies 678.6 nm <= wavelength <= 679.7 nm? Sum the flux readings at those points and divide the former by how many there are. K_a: 13.7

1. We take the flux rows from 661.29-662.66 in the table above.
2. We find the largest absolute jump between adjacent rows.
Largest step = 1.0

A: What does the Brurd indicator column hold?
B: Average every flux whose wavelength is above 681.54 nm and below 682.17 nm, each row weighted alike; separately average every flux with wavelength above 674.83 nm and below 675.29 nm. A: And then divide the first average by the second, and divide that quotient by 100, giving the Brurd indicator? 0.0091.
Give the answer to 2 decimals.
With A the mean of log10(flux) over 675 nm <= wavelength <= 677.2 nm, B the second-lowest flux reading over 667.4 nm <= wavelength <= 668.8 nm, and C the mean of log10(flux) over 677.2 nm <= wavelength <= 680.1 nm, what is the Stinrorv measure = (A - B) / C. -10.05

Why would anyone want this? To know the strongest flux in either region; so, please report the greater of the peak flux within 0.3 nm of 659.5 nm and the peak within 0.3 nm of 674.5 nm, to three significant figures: 13.8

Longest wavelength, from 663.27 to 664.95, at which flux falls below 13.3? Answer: 664.112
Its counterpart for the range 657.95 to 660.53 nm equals 660.452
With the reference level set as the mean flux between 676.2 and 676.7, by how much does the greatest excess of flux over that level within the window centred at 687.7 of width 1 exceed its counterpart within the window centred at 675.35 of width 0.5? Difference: 3.6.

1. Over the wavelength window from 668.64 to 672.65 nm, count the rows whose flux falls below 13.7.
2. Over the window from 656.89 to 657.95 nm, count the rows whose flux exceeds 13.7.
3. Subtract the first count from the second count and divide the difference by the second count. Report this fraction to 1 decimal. -6.5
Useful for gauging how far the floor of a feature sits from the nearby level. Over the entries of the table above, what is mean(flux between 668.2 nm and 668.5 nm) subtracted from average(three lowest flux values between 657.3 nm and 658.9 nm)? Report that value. -0.51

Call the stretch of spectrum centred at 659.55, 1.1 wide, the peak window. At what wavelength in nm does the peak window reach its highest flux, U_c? 659.996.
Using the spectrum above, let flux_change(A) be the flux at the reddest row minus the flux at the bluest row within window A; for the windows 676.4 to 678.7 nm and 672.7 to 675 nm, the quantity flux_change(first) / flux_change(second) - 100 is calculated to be -100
